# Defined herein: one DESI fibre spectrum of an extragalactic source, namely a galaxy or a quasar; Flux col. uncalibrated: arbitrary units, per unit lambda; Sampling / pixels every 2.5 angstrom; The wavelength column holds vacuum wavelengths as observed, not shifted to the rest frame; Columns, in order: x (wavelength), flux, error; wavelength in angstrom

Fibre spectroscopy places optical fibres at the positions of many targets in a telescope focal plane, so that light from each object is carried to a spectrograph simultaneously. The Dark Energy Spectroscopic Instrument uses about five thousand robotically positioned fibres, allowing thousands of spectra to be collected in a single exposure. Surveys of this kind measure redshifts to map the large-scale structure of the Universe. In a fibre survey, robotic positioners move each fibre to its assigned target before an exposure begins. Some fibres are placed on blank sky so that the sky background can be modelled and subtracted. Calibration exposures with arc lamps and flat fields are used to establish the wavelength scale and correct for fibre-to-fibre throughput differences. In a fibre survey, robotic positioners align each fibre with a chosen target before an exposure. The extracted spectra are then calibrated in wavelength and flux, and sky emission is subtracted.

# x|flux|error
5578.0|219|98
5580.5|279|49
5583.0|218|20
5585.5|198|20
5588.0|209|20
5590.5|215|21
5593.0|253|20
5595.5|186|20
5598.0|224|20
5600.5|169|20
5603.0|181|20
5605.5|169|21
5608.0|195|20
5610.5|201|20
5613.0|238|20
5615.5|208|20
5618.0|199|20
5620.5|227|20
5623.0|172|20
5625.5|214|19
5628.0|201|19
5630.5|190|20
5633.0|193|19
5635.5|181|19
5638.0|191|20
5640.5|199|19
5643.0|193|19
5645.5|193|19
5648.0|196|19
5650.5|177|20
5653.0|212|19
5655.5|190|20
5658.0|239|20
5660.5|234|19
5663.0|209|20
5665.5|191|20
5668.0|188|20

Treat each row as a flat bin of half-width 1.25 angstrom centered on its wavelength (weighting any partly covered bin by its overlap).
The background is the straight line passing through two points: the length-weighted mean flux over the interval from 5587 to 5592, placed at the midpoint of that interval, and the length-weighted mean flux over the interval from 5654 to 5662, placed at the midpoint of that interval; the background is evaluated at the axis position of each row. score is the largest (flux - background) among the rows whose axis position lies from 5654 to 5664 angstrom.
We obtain 19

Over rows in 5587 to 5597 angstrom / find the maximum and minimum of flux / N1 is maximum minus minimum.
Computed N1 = 67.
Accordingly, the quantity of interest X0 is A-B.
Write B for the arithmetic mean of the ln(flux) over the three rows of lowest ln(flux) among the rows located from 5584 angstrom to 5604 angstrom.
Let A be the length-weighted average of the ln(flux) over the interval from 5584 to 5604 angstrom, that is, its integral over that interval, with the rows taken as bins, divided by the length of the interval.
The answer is 0.130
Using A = 5.31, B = 5.18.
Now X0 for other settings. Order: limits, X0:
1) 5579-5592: 0.072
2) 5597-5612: 0.089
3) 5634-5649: 0.020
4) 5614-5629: 0.067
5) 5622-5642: 0.063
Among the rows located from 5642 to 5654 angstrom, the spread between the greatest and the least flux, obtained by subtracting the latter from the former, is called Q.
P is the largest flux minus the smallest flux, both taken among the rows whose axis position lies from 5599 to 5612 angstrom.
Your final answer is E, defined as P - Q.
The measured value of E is -3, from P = 32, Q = 35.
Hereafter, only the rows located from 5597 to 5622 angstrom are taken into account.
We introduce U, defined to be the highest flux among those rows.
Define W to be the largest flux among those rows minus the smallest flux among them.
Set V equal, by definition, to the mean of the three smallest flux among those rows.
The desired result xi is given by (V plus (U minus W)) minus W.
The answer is 273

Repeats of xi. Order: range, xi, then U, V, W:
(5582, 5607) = 258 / 253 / 173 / 84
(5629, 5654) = 325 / 212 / 183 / 35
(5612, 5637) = 287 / 238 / 181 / 66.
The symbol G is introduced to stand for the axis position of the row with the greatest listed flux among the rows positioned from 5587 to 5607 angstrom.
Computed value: 5593.0 angstrom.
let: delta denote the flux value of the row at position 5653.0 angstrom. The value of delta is 212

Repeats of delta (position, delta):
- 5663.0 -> 209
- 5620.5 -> 227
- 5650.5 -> 177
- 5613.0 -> 238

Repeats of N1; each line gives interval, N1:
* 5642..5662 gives 62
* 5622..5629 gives 42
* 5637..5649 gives 8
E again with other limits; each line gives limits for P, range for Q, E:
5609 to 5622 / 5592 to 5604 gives -45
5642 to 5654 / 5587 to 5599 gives -32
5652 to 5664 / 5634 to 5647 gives 31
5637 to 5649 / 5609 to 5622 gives -31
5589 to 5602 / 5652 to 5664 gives 35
